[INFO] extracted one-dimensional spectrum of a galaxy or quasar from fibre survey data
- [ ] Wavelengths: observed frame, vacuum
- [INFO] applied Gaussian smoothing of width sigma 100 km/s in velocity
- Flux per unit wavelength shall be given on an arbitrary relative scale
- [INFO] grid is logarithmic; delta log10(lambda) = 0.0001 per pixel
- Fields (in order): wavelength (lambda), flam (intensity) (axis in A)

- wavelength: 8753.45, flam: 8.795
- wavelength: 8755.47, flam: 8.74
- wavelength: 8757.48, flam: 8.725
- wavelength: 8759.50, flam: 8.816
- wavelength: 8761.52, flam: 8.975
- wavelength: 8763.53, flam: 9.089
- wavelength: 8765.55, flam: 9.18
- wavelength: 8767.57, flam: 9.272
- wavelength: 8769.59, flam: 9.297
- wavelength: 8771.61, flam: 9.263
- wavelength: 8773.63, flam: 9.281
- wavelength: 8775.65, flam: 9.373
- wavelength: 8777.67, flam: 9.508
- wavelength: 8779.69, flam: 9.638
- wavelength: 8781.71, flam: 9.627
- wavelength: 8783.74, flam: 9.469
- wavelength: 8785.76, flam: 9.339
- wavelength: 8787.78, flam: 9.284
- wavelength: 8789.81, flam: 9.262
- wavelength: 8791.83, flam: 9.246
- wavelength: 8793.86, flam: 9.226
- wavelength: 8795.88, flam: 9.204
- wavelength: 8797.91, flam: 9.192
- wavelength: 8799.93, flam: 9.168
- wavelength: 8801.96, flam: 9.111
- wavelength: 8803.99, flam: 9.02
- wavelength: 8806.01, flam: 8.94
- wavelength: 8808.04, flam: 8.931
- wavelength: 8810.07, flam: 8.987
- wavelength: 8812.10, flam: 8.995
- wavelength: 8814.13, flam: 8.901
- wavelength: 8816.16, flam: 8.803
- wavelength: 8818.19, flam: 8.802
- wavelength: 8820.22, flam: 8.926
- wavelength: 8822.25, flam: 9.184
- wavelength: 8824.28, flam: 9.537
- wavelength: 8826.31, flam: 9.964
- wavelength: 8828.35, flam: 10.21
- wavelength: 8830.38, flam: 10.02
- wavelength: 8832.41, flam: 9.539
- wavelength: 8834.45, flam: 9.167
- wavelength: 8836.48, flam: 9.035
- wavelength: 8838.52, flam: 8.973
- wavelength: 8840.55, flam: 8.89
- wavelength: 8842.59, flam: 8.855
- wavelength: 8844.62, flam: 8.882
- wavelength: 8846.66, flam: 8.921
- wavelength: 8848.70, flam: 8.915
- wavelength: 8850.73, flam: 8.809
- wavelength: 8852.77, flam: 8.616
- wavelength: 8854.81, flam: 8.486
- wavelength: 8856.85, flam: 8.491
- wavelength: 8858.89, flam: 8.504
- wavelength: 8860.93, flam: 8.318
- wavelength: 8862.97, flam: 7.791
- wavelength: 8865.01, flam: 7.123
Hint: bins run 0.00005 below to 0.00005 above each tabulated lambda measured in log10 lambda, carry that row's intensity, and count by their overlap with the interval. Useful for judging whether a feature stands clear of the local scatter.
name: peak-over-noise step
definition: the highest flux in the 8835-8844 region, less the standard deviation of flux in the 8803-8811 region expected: 9.0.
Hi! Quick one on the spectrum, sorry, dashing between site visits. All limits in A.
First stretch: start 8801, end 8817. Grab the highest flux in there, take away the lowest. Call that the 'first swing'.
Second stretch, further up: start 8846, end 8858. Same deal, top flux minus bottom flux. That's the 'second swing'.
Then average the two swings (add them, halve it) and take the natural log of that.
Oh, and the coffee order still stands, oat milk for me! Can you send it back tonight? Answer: -1.0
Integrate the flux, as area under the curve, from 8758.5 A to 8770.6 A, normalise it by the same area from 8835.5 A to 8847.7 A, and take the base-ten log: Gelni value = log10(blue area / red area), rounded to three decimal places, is 0.005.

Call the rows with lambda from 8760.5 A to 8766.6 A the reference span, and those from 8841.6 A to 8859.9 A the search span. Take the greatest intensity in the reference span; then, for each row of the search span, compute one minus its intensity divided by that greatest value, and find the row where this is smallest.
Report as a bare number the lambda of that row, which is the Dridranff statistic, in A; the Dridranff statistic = 8846.66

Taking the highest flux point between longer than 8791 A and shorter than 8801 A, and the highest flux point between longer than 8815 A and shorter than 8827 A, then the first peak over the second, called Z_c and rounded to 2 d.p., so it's 0.93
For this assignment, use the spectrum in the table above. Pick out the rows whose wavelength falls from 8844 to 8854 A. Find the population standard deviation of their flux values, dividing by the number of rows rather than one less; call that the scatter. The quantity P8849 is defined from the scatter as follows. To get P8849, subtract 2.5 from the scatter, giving -2.39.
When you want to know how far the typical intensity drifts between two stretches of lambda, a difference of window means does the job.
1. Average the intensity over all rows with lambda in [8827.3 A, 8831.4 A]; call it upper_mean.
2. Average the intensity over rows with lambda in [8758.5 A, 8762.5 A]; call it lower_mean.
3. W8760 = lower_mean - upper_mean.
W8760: -1.2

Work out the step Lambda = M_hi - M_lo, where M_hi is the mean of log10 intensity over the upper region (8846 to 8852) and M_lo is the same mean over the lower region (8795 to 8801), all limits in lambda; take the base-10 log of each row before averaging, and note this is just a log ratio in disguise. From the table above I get -0.015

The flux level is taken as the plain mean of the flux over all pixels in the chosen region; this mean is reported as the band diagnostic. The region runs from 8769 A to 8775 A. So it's 9.28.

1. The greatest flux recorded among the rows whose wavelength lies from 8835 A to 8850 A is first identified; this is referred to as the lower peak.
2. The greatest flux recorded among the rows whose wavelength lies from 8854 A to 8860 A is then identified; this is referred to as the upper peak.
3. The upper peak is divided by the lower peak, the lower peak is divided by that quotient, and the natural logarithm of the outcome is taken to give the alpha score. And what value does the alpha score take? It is 2.26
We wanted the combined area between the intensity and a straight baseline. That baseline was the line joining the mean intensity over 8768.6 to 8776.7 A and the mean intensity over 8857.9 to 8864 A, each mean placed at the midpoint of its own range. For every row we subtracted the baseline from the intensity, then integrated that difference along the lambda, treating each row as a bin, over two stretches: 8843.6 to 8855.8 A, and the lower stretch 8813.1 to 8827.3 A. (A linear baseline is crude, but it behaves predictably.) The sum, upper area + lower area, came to 12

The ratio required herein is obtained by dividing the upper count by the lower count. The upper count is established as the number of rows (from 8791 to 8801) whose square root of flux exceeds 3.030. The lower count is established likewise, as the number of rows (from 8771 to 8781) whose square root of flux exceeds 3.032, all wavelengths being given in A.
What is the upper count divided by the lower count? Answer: 0.80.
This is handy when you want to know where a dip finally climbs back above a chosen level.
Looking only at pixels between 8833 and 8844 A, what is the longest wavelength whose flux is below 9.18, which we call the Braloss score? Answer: 8842.59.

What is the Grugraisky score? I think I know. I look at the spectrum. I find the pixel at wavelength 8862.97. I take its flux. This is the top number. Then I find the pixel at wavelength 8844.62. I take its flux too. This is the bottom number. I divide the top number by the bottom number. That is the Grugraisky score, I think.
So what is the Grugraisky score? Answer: 0.88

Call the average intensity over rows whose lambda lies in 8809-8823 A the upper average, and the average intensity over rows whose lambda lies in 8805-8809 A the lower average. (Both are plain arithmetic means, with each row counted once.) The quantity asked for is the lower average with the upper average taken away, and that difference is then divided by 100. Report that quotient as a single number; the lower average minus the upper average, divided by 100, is 0.000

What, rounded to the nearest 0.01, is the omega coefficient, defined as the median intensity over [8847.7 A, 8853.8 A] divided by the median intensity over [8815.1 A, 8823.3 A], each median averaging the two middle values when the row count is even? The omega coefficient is 0.99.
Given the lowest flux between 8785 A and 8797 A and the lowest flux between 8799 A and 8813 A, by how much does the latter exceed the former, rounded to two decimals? -0.27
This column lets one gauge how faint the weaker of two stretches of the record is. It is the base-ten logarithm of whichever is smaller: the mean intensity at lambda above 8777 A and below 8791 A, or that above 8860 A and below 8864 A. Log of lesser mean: 0.906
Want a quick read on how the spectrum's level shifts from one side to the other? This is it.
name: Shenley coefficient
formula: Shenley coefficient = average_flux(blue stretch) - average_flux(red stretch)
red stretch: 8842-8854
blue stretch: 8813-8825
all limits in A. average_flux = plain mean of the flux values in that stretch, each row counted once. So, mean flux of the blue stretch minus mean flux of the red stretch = 0.19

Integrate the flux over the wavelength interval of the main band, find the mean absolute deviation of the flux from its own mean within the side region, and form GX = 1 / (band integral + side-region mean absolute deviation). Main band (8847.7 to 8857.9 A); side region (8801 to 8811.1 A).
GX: 0.0113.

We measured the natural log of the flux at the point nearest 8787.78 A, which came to 2.228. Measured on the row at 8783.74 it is 2.248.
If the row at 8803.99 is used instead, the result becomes 2.199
